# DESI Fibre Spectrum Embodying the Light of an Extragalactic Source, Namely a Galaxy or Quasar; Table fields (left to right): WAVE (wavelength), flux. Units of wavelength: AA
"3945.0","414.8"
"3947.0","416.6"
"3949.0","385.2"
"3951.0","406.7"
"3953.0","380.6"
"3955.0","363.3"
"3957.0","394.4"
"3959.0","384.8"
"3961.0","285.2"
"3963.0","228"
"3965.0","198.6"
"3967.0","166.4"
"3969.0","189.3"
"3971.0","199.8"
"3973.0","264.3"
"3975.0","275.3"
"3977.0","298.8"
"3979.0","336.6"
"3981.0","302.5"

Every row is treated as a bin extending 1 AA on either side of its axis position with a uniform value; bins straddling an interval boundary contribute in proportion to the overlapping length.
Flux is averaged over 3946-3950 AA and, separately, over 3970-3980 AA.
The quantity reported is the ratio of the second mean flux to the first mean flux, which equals 0.69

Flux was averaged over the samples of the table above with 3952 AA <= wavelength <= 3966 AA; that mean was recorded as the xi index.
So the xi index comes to 319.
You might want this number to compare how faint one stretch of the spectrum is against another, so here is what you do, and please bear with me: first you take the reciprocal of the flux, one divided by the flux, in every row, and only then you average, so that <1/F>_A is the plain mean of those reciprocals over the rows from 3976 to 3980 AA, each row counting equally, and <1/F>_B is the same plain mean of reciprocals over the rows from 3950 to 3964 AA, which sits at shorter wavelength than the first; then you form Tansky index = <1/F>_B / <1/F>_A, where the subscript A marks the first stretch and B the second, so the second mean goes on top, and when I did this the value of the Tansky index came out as 0.94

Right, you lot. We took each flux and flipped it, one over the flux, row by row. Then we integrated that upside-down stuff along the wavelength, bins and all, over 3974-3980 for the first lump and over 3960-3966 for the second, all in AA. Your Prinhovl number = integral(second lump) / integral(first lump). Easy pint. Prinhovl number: 1.3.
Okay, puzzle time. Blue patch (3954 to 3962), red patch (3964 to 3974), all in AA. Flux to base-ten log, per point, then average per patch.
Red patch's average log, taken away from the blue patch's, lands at 0.25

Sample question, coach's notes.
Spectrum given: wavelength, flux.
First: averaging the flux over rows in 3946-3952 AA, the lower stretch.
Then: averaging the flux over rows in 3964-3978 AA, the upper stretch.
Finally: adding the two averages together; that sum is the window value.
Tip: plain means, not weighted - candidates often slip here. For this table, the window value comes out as 630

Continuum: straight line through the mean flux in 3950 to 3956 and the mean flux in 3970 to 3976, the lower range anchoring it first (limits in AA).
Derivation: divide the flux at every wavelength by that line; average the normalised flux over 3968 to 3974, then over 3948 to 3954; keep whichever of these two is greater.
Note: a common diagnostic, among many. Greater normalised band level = 0.98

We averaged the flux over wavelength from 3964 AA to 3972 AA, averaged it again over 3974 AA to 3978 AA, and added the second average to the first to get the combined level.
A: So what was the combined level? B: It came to 476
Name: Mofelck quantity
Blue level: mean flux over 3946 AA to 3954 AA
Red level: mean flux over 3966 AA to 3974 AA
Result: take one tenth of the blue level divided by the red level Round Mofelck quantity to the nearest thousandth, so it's 0.194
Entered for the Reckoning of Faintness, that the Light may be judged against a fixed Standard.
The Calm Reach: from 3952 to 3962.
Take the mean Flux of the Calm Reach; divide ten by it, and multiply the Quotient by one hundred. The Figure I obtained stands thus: 2.8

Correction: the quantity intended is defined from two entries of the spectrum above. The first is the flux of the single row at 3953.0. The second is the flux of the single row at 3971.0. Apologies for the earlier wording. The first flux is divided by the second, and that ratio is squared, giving 3.6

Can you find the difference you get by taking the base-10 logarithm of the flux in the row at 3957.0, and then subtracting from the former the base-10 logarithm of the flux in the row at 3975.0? 0.16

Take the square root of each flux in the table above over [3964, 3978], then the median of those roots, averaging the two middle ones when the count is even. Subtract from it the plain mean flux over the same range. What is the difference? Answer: -213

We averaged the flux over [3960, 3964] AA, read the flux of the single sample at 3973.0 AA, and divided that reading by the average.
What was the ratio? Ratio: 1.0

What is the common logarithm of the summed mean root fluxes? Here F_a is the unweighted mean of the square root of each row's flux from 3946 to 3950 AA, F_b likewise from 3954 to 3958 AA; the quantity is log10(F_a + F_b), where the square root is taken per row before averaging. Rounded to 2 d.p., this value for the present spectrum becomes 1.60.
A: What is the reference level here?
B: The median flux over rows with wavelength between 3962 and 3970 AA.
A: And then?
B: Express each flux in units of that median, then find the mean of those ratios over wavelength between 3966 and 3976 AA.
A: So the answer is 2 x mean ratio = 2.3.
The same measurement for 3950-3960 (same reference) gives 4.0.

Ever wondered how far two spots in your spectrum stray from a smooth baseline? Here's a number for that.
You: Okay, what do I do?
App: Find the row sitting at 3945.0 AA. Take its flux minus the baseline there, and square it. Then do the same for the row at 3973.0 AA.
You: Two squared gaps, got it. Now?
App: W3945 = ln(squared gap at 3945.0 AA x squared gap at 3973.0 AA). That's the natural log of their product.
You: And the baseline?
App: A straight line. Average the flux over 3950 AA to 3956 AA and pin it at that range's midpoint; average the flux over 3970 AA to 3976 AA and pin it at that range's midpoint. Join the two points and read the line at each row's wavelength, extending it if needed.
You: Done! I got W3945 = 12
